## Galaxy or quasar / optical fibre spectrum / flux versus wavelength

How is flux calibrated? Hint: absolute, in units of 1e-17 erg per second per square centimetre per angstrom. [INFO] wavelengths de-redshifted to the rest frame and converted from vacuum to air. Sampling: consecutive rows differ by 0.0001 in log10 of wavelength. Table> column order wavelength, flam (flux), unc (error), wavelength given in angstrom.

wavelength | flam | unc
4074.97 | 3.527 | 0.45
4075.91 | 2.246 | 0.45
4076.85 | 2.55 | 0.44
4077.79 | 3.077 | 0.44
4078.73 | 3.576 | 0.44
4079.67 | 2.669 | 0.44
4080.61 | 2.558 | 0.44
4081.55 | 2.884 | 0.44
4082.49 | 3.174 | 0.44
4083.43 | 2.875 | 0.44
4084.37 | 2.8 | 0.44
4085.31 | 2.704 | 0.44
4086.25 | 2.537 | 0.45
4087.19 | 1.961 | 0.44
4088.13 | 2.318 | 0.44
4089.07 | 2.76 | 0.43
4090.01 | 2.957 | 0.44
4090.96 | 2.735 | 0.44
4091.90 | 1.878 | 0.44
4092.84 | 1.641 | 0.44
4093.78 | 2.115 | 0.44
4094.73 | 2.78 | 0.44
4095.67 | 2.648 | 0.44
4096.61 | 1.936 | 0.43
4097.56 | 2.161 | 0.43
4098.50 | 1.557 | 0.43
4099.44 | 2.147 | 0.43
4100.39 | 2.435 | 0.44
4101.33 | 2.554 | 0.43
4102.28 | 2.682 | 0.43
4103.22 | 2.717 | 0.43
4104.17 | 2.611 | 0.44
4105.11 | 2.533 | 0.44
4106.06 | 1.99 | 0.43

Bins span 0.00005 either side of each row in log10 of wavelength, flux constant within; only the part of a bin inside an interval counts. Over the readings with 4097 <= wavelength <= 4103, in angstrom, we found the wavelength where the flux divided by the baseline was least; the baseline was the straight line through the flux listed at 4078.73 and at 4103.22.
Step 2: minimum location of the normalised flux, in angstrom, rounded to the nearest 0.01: 4098.50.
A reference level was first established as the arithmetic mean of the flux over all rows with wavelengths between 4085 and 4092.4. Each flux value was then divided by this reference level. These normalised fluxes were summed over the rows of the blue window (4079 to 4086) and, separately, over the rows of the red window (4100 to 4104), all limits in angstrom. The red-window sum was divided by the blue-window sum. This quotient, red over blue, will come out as 0.5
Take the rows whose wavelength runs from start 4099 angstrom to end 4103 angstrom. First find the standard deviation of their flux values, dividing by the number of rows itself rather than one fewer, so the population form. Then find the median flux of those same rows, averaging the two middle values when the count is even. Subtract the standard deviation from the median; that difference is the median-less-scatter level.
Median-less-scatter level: 2.30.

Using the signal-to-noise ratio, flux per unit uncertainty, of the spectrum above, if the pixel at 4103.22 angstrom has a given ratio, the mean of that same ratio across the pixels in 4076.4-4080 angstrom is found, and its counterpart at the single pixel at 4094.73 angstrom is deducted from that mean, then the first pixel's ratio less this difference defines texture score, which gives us 5.9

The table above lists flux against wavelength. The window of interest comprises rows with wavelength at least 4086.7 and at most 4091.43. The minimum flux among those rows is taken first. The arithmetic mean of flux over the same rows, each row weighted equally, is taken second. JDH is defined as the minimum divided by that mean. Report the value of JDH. 0.77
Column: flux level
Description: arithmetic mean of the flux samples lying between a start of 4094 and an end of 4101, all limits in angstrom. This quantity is 2.24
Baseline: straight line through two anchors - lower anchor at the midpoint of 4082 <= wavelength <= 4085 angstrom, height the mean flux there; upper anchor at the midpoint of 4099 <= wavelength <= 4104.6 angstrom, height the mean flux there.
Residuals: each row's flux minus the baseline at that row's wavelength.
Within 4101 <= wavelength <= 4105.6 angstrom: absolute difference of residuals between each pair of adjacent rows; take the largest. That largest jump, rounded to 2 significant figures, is 0.15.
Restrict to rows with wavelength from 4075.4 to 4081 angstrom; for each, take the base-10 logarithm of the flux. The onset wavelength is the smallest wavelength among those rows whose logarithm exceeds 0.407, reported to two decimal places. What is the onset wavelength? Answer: 4077.79 angstrom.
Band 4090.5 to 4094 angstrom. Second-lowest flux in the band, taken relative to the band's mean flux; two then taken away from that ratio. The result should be -1.10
